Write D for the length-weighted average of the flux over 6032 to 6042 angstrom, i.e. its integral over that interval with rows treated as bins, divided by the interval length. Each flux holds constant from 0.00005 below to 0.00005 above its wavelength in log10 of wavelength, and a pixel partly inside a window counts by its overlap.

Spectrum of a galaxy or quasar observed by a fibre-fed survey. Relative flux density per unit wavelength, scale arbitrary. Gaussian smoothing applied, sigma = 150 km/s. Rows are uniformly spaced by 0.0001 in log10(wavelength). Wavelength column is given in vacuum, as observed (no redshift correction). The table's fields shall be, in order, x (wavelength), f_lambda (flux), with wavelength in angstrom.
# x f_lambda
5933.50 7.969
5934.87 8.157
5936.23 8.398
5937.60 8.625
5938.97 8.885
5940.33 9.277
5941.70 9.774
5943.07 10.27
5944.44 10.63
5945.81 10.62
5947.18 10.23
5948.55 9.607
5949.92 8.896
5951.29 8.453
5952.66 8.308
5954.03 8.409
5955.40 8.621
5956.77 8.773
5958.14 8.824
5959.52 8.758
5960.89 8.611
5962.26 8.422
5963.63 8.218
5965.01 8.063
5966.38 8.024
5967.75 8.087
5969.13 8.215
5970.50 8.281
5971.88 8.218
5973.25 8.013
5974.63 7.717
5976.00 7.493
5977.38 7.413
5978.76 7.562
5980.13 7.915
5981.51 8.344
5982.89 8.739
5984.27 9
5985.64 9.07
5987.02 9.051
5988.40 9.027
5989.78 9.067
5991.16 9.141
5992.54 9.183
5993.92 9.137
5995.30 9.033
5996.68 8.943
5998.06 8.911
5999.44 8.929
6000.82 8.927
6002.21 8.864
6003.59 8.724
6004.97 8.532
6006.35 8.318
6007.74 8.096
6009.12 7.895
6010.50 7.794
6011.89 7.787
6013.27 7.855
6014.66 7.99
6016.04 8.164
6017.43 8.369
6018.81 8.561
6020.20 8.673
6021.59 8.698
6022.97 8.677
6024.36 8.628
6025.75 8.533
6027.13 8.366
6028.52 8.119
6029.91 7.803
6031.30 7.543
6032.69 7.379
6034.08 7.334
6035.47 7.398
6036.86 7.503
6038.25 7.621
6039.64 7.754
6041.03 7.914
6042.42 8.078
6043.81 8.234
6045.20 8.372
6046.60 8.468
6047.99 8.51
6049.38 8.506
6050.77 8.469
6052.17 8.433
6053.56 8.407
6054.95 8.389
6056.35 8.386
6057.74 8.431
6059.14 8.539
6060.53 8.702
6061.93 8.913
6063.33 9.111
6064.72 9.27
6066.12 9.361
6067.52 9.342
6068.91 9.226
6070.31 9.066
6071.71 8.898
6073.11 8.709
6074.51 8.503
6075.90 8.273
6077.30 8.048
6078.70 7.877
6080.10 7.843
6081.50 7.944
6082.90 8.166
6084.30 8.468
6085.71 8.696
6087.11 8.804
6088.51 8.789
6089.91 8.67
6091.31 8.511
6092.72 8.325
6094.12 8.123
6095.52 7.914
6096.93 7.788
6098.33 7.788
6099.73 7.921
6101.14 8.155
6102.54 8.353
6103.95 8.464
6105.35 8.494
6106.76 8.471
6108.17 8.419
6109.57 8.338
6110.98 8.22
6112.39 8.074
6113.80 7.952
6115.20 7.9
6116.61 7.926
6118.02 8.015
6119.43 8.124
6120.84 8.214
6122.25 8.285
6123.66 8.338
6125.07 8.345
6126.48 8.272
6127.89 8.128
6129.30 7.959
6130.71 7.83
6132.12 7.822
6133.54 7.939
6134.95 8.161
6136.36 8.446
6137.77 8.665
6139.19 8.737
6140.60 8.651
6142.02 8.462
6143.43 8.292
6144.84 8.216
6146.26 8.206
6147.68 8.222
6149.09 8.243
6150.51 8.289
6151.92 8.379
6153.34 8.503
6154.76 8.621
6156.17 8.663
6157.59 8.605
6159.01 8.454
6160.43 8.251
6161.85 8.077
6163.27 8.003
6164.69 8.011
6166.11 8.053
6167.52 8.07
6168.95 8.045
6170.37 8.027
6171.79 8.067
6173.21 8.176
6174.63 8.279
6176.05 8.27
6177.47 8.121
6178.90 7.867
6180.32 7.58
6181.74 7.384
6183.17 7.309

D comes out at 7.57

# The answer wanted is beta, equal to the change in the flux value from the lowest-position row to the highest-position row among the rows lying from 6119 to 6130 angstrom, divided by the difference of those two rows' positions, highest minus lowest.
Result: -0.02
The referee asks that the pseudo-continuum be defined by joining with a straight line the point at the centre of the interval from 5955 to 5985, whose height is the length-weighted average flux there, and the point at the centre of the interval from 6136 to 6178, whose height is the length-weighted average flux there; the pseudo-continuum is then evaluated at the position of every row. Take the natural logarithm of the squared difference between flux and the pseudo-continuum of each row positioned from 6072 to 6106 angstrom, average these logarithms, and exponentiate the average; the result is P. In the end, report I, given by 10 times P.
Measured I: 0.45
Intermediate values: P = 0.04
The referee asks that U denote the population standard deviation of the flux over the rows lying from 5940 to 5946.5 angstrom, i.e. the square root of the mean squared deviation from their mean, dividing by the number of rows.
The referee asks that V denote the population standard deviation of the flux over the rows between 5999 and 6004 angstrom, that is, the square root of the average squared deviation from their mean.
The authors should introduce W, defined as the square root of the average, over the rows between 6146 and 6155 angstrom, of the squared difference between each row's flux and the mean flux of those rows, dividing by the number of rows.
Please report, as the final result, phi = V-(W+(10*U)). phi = -5.3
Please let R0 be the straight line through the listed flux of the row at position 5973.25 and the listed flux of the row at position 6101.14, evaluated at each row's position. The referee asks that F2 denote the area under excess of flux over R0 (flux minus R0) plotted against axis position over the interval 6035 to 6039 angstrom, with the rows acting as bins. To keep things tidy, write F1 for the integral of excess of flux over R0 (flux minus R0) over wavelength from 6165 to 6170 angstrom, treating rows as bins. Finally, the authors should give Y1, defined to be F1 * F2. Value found 2.0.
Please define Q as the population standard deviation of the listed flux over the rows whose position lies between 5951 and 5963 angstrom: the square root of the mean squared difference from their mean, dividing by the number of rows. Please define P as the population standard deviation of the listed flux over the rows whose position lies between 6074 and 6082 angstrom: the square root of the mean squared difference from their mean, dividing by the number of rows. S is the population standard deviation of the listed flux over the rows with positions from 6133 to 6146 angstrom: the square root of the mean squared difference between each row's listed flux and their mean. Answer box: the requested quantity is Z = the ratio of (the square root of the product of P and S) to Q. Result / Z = 1.4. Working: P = 0.24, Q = 0.17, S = 0.3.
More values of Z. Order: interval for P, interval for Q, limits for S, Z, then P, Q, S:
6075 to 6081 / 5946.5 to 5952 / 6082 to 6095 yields 0.3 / 0.17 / 0.68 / 0.2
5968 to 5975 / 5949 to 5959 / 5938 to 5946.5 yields 1.8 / 0.21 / 0.21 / 0.7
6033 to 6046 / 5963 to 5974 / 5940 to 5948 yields 4.2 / 0.35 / 0.10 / 0.5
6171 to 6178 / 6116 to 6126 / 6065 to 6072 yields 0.8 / 0.08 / 0.15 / 0.2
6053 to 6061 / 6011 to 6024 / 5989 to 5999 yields 0.3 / 0.11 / 0.35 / 0.1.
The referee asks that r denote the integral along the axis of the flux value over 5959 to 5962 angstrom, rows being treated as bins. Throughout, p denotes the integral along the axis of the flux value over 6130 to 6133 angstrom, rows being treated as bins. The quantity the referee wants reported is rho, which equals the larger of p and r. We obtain 26.0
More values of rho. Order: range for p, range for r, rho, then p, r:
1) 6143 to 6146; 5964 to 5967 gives 24.7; 24.7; 24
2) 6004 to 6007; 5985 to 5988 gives 27.1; 25.4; 27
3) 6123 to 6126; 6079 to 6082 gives 25.0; 25.0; 24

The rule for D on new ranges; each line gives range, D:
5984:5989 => 9.05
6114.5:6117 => 7.92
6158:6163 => 8.25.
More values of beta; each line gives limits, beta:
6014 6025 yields 0.07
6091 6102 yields -0.04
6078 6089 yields 0.09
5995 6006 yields -0.05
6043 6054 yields 0.02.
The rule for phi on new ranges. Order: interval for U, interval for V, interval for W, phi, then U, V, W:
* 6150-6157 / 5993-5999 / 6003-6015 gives -1.6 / 0.14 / 0.09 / 0.32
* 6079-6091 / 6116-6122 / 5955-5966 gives -3.8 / 0.36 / 0.11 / 0.26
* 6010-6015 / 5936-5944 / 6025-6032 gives -0.5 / 0.08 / 0.65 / 0.36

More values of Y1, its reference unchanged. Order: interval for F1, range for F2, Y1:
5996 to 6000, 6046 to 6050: 5.7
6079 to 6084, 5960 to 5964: -1.1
